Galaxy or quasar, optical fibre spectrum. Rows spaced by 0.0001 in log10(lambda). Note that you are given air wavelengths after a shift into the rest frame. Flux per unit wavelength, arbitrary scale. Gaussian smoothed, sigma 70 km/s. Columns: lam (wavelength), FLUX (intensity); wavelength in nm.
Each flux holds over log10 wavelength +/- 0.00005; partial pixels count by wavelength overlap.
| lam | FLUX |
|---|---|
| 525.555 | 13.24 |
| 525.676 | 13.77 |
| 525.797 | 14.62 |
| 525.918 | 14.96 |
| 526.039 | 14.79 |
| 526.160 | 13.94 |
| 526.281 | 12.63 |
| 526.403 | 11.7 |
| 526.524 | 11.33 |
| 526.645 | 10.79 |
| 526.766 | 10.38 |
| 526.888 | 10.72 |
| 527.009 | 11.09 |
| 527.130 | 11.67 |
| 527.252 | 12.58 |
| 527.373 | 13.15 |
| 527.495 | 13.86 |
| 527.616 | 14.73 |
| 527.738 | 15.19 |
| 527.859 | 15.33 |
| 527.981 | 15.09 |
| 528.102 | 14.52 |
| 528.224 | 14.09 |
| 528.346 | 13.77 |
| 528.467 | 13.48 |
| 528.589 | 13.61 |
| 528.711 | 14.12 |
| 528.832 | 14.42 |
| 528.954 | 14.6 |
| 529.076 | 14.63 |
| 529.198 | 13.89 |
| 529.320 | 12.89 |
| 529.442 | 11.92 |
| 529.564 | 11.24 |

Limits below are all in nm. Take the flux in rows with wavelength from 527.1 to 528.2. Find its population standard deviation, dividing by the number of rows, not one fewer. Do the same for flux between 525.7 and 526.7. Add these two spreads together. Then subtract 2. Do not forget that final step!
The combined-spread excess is 0.80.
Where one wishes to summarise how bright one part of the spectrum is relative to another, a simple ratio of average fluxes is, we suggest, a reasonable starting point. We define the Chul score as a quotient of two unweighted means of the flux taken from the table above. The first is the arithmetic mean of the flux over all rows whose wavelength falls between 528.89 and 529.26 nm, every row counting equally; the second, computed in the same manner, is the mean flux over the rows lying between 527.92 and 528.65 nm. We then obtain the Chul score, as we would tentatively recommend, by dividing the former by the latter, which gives 1.02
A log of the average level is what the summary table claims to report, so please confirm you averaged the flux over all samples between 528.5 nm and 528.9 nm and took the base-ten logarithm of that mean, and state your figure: 1.15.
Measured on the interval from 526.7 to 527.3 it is 1.05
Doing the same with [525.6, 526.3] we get 1.15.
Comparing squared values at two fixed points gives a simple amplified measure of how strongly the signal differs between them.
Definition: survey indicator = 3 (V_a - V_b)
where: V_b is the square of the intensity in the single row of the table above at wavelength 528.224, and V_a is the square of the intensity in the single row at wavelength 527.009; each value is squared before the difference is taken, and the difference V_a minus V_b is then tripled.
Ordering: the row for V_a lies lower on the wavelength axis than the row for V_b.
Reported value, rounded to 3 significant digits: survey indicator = -227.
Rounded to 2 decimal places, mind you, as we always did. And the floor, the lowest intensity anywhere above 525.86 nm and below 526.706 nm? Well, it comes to 10.79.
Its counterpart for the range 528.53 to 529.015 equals 13.61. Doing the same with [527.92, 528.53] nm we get 13.48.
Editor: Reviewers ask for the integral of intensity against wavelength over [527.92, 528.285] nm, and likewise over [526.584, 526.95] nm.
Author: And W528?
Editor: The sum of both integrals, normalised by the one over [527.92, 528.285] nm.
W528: 1.73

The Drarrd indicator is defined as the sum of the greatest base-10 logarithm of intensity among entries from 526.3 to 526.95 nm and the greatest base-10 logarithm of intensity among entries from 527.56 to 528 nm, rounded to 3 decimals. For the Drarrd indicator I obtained 2.254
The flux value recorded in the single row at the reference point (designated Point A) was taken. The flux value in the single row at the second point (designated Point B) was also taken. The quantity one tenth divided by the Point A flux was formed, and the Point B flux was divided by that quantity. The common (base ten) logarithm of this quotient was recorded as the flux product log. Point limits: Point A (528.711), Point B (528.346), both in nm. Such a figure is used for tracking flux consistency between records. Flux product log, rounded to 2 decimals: 3.29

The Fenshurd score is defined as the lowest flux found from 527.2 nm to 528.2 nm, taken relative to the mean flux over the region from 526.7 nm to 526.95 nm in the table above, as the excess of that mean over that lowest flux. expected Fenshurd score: -2.0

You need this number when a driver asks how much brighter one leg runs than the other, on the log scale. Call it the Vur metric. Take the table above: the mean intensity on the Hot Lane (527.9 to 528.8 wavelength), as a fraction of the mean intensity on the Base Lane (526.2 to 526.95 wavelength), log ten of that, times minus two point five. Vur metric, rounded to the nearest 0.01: -0.24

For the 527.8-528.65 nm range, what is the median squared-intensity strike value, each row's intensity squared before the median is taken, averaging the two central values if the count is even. 199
